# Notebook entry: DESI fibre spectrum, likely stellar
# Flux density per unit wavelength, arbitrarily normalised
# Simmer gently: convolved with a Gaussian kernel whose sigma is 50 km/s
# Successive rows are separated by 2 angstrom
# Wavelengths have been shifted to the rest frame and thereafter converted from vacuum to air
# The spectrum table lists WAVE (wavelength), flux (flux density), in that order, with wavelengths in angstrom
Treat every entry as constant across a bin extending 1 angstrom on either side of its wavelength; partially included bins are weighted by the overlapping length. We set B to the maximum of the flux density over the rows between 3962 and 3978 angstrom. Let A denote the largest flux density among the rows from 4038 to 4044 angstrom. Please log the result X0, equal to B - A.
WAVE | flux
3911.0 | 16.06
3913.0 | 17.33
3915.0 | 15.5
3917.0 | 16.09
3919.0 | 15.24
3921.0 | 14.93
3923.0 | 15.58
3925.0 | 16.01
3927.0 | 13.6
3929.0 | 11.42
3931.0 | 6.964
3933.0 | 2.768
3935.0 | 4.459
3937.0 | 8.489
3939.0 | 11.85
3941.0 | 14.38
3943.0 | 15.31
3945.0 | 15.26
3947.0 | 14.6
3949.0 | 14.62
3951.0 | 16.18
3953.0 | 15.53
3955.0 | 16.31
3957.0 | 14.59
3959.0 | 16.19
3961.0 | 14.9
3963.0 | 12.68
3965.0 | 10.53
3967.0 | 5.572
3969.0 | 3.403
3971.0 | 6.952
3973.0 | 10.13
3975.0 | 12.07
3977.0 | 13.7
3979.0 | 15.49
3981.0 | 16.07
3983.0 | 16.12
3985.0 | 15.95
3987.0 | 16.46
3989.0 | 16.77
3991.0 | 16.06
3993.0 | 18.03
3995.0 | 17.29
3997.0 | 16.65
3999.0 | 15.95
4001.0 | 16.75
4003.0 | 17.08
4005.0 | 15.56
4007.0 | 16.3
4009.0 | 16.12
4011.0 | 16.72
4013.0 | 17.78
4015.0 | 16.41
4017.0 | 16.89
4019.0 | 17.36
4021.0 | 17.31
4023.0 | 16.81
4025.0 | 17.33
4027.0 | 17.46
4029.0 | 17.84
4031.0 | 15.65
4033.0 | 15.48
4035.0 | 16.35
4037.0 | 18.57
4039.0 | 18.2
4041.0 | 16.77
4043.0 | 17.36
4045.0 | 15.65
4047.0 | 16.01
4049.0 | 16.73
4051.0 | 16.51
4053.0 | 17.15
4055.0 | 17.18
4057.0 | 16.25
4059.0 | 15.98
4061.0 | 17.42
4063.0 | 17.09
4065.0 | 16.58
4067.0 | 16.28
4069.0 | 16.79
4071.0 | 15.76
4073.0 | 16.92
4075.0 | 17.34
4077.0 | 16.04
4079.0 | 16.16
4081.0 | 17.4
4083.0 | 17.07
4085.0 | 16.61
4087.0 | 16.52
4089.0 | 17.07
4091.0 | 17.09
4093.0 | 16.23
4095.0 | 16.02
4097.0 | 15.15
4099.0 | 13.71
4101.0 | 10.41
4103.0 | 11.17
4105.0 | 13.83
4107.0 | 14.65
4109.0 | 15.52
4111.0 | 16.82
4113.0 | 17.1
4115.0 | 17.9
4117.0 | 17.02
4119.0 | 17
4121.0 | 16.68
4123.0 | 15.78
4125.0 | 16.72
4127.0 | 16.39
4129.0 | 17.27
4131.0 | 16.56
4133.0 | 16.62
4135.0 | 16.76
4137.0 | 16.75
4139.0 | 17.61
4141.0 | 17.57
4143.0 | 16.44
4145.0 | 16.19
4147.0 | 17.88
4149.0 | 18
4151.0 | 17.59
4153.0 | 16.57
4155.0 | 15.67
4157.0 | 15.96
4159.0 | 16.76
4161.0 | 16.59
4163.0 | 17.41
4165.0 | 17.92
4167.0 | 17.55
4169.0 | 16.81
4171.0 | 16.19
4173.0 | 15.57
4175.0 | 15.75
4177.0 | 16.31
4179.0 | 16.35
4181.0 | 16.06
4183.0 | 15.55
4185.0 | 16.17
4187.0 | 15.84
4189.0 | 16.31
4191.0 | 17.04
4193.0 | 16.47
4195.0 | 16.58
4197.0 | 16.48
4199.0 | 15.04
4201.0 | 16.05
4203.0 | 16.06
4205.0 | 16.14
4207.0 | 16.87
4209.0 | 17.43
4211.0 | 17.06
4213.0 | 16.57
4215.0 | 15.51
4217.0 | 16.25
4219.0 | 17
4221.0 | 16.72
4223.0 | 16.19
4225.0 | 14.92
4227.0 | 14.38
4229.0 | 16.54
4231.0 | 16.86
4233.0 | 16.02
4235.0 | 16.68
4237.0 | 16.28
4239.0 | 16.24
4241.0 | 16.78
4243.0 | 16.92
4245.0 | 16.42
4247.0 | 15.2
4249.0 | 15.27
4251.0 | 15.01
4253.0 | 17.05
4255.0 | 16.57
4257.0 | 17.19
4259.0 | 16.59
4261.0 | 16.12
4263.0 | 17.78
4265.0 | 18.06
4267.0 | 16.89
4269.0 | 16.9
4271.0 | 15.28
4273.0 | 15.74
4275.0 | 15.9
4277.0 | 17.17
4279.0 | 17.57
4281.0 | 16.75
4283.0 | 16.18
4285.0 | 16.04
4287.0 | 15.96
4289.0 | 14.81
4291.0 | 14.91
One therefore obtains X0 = -4.5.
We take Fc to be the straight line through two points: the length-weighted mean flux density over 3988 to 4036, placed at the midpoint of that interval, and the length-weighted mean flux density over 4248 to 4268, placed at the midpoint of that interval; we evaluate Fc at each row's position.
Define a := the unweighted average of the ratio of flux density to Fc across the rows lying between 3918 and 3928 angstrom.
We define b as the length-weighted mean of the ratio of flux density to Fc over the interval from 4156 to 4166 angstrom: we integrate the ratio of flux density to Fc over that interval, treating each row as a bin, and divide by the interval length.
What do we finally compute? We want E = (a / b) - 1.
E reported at -0.11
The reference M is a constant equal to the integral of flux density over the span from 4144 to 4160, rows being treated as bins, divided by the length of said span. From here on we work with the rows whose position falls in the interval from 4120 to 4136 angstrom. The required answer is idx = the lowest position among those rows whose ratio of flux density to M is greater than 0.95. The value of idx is 4121.0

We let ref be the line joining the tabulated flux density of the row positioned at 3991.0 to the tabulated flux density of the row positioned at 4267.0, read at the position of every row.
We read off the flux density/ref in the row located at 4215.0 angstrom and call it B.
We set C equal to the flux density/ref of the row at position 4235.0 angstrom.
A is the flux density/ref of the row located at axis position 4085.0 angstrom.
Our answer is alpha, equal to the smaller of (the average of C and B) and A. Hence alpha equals 0.96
